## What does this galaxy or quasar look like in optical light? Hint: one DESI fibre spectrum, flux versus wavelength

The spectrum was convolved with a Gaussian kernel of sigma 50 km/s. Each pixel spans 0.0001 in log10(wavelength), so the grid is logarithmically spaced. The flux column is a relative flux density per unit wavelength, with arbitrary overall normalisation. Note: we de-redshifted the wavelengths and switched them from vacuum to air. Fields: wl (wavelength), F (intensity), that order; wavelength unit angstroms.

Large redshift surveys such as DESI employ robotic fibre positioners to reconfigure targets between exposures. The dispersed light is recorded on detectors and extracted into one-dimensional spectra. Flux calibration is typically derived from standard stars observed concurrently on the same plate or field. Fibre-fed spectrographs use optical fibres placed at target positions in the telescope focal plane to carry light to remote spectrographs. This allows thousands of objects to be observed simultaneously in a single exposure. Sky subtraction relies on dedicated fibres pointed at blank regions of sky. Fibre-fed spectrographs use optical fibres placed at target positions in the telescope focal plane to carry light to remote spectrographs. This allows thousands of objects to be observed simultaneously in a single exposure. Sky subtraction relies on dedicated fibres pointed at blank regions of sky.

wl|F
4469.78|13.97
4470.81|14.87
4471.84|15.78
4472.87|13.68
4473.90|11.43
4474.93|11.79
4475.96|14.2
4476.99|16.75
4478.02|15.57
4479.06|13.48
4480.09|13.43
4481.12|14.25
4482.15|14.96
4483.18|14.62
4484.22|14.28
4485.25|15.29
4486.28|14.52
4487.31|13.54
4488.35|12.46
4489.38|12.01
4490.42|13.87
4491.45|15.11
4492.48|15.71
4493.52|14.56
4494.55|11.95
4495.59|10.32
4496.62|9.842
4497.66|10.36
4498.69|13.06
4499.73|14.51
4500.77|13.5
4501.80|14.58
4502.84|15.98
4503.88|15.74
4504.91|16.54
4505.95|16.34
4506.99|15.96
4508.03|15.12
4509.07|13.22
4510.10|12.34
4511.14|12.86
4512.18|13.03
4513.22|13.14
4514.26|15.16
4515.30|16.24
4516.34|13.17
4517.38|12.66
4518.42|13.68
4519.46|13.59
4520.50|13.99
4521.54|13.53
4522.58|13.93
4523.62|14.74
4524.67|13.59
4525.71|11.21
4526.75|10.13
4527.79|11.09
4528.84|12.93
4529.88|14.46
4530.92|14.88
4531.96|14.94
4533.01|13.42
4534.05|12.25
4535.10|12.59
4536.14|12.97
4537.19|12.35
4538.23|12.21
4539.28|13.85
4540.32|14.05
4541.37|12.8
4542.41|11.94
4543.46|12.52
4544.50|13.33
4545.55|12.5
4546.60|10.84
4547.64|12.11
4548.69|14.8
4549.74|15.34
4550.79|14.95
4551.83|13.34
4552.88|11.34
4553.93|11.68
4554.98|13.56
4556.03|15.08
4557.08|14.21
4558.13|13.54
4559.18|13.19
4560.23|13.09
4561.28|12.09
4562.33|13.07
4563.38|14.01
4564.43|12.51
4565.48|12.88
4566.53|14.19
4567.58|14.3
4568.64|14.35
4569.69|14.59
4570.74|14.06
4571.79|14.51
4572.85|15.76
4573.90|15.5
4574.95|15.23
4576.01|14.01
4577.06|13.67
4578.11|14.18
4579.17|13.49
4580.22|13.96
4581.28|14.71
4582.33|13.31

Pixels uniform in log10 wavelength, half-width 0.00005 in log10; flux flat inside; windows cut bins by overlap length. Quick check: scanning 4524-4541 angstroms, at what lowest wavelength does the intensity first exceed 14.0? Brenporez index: 4529.88 angstroms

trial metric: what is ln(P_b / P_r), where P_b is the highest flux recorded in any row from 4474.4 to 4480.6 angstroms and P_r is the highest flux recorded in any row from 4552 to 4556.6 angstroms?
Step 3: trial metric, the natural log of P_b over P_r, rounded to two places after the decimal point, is 0.11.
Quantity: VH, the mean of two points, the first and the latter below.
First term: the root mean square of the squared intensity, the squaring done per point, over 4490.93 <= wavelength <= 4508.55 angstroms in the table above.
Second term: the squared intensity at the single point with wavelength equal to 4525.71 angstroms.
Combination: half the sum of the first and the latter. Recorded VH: 168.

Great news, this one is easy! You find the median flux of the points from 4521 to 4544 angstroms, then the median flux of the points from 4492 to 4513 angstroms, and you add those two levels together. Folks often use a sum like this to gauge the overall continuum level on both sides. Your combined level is 27.0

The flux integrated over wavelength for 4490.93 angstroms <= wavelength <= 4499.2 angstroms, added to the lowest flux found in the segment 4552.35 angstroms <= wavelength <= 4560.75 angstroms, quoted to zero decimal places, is 116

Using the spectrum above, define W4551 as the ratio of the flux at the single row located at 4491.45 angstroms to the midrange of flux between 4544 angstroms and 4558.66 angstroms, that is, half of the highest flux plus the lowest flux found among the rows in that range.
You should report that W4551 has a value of 1.15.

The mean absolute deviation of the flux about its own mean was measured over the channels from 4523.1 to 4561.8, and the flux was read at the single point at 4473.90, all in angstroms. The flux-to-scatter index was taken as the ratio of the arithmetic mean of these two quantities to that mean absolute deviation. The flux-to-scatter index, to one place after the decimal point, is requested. 5.8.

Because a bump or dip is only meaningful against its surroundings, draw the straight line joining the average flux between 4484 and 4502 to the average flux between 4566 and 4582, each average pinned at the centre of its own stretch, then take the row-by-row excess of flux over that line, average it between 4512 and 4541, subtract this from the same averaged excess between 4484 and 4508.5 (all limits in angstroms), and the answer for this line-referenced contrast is 1.0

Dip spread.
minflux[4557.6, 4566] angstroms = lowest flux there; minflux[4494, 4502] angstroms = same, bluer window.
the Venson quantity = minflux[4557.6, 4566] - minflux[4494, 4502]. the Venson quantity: 2.2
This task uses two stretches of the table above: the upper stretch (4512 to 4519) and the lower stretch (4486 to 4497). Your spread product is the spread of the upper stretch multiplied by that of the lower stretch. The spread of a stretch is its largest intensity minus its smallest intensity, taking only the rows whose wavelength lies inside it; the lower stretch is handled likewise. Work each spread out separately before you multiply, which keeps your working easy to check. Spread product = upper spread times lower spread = 21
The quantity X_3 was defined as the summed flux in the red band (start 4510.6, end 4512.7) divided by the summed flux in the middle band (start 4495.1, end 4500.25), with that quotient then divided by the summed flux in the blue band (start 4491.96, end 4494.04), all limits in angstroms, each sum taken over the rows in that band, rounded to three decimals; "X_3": 0.015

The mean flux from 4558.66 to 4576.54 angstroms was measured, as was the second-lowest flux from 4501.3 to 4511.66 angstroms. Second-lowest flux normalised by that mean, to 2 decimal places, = 0.92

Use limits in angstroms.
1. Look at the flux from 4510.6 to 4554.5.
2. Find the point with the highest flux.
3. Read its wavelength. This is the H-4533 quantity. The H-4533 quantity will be 4515.30 angstroms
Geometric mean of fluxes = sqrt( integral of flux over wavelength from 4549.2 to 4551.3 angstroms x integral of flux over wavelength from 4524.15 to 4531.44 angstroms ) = 54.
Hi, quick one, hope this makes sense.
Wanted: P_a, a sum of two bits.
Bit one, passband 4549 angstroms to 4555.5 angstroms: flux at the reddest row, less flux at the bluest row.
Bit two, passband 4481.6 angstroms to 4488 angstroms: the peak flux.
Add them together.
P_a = 14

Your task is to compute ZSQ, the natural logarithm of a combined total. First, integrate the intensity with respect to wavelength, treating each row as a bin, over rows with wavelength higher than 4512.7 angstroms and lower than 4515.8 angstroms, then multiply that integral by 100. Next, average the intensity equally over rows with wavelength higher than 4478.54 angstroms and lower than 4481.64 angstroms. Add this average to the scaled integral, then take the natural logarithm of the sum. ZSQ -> 8.44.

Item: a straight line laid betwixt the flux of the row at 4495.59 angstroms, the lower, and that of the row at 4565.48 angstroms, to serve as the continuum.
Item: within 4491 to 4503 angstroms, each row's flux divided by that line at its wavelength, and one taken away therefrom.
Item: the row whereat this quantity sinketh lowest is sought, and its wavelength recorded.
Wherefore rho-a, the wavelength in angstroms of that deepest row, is 4496.62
